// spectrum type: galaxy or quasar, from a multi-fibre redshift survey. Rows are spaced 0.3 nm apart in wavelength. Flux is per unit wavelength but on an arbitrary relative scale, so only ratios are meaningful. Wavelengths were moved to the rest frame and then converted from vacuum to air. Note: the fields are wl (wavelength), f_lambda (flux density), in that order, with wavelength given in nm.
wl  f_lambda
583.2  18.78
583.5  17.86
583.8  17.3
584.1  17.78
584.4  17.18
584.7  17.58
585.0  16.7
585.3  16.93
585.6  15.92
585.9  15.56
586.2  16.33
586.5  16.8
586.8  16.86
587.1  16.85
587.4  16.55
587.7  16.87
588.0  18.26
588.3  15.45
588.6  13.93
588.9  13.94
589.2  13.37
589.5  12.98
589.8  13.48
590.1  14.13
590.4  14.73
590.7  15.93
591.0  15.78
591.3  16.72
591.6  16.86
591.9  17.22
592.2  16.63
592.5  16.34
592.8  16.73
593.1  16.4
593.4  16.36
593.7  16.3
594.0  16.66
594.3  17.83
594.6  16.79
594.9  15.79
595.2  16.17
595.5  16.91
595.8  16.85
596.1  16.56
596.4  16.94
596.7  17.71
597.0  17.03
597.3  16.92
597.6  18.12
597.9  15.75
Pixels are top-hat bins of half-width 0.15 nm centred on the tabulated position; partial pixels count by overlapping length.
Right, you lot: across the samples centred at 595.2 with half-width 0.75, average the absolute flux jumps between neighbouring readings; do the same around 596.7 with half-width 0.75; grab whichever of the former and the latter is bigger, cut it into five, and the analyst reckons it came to 0.11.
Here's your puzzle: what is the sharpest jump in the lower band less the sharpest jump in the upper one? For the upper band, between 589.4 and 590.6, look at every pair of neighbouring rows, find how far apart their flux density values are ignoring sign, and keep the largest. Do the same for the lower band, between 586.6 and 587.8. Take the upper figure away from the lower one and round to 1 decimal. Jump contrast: -0.3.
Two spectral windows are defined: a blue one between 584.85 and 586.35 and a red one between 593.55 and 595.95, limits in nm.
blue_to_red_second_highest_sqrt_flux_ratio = 0.994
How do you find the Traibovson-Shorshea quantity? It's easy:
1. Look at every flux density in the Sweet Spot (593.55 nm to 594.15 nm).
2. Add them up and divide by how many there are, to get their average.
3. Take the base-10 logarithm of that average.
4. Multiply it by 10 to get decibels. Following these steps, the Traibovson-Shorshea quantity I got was 12.17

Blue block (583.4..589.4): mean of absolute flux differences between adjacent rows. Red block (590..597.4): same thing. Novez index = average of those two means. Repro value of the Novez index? 0.59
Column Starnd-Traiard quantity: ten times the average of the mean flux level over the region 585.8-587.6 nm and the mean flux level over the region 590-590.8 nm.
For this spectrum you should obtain 157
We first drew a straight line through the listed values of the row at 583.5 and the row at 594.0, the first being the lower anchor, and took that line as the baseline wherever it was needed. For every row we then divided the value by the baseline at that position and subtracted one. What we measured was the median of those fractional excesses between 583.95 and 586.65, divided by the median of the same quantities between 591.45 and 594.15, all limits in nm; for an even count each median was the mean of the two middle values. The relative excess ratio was 3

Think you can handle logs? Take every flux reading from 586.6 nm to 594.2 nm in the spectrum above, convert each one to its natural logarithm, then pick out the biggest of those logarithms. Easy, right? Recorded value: 2.90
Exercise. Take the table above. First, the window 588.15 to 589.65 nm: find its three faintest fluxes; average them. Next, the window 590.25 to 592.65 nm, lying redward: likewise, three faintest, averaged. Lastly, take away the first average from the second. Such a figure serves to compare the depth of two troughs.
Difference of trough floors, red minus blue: 2.1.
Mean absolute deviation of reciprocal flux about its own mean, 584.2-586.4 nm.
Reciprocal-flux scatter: 0.0021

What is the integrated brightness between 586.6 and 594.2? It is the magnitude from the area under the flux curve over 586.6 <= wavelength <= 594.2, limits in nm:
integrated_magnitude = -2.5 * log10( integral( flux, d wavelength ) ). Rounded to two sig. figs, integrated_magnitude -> -5.2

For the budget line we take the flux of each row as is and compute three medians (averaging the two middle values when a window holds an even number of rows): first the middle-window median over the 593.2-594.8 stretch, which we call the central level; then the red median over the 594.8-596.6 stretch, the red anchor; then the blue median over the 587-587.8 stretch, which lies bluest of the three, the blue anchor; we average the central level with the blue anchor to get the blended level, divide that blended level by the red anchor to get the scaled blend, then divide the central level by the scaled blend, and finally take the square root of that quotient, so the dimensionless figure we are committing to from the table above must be 4.08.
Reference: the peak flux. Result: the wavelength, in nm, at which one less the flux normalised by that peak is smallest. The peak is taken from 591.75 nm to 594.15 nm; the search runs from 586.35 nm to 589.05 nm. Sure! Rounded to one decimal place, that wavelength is 588.0 nm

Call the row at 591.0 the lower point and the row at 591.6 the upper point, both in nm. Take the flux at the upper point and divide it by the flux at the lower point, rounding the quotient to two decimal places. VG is 1.07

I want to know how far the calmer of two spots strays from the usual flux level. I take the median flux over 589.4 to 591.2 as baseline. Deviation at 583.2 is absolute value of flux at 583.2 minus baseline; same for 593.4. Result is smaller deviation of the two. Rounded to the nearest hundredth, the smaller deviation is 1.93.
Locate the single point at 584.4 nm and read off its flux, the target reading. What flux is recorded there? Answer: 17.18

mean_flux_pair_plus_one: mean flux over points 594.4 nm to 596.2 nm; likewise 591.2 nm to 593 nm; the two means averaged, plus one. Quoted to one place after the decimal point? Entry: 17.6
